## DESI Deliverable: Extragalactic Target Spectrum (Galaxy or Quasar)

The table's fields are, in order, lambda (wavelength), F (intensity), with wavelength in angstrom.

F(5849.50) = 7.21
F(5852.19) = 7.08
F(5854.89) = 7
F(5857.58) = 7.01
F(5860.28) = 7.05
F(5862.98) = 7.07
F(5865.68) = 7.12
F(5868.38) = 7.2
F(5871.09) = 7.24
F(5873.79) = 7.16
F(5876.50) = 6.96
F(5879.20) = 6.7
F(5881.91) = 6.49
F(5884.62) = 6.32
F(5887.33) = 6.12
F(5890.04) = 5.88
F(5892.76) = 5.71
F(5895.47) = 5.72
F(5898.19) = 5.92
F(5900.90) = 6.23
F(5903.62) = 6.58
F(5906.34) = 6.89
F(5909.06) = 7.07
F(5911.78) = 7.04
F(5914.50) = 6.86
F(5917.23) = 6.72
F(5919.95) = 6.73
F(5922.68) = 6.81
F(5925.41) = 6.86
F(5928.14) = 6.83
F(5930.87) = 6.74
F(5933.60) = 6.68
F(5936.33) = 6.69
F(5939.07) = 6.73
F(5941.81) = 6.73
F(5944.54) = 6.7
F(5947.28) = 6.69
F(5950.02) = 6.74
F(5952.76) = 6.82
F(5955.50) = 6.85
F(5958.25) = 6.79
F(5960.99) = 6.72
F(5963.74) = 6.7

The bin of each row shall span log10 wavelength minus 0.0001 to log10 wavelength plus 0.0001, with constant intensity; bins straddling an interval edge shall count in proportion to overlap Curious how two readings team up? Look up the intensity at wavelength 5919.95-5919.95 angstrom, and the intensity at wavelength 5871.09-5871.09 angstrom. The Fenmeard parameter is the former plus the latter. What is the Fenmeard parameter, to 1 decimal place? 14.0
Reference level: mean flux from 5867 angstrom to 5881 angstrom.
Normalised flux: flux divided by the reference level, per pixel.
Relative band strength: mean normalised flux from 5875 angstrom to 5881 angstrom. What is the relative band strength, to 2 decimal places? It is 0.97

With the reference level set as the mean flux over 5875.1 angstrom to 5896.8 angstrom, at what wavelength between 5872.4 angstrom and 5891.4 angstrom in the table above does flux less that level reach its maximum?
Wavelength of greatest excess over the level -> 5873.79 angstrom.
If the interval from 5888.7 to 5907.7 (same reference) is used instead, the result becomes 5906.34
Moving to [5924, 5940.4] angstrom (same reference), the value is 5925.41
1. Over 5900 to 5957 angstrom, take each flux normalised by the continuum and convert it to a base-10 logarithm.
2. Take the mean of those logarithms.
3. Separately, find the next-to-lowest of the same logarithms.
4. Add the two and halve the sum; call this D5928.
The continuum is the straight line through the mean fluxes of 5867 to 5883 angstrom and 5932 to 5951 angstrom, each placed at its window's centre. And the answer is -0.009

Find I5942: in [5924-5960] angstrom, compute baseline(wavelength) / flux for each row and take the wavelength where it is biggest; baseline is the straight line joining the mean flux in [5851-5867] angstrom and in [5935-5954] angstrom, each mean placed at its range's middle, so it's 5933.60 angstrom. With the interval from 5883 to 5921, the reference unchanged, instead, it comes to 5892.76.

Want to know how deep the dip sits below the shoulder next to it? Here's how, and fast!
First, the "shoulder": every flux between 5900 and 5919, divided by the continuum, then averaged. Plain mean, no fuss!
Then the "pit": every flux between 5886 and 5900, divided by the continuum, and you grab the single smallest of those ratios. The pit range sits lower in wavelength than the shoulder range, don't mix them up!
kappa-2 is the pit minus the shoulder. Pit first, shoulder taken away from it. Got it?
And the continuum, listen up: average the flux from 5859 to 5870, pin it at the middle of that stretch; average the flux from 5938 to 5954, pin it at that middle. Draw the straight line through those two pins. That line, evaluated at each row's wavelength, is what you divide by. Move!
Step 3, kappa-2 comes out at -0.16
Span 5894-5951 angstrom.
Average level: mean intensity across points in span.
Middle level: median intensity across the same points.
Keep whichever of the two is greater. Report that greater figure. 6.73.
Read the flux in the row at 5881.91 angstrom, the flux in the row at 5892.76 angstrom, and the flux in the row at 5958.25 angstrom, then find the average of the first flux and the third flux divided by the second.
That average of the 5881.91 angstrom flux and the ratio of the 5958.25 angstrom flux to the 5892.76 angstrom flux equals 3.84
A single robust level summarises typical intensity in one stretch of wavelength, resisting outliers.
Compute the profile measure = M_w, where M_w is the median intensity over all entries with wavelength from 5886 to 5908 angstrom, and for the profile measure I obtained 6.02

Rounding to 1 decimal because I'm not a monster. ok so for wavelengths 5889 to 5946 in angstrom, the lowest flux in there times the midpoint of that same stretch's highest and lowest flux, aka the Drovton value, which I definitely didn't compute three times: 36.5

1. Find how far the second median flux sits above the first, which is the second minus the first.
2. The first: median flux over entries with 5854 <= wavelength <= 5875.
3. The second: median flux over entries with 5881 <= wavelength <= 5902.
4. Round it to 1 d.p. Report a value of -1.1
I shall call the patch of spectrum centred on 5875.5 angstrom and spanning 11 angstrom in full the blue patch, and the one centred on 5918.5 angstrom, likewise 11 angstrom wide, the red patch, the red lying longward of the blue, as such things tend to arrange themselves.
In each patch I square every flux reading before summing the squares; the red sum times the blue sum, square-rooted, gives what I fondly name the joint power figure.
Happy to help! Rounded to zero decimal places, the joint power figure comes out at 190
